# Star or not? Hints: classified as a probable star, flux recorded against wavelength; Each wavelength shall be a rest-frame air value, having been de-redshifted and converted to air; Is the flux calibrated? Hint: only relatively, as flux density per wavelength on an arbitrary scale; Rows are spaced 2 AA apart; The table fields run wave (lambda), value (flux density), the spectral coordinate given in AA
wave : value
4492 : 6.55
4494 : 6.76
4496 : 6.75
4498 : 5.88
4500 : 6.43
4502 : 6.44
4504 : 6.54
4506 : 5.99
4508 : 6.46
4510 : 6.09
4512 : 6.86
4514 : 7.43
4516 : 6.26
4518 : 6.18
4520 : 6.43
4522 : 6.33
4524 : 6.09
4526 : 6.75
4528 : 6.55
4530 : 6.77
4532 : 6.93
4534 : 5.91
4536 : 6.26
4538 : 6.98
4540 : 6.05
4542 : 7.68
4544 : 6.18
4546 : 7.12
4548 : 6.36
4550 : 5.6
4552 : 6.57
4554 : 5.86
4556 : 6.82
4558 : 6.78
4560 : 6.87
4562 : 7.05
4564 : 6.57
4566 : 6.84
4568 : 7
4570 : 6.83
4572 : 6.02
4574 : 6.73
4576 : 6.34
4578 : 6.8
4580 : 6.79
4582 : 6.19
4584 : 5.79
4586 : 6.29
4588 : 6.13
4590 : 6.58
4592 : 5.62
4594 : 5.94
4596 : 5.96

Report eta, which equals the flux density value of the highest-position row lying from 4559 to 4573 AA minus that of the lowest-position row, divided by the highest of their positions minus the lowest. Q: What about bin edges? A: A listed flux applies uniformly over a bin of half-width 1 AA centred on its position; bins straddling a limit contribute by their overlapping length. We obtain -0.07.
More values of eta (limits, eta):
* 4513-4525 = -0.13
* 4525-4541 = -0.05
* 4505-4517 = 0.03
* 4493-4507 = -0.06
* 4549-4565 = 0.07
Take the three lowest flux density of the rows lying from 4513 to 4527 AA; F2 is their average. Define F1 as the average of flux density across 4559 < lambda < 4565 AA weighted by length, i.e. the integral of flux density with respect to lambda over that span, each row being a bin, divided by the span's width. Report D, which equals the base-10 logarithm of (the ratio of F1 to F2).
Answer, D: 0.04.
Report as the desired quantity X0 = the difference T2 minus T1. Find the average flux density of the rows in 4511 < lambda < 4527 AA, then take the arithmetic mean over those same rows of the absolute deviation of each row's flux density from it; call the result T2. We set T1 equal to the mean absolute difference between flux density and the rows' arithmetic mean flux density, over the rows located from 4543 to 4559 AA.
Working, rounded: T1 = 0.41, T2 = 0.35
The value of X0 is -0.06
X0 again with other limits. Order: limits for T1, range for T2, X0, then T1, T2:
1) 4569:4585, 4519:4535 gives -0.07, 0.35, 0.28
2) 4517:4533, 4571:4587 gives 0.06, 0.25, 0.30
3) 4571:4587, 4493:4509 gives -0.07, 0.30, 0.24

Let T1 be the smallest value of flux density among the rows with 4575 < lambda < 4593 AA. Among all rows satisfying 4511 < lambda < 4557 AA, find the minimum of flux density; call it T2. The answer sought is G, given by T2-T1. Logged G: -0.02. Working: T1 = 5.62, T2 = 5.6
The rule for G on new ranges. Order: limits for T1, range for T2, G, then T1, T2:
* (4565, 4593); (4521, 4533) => 0.47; 5.62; 6.09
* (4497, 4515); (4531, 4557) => -0.28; 5.88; 5.6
